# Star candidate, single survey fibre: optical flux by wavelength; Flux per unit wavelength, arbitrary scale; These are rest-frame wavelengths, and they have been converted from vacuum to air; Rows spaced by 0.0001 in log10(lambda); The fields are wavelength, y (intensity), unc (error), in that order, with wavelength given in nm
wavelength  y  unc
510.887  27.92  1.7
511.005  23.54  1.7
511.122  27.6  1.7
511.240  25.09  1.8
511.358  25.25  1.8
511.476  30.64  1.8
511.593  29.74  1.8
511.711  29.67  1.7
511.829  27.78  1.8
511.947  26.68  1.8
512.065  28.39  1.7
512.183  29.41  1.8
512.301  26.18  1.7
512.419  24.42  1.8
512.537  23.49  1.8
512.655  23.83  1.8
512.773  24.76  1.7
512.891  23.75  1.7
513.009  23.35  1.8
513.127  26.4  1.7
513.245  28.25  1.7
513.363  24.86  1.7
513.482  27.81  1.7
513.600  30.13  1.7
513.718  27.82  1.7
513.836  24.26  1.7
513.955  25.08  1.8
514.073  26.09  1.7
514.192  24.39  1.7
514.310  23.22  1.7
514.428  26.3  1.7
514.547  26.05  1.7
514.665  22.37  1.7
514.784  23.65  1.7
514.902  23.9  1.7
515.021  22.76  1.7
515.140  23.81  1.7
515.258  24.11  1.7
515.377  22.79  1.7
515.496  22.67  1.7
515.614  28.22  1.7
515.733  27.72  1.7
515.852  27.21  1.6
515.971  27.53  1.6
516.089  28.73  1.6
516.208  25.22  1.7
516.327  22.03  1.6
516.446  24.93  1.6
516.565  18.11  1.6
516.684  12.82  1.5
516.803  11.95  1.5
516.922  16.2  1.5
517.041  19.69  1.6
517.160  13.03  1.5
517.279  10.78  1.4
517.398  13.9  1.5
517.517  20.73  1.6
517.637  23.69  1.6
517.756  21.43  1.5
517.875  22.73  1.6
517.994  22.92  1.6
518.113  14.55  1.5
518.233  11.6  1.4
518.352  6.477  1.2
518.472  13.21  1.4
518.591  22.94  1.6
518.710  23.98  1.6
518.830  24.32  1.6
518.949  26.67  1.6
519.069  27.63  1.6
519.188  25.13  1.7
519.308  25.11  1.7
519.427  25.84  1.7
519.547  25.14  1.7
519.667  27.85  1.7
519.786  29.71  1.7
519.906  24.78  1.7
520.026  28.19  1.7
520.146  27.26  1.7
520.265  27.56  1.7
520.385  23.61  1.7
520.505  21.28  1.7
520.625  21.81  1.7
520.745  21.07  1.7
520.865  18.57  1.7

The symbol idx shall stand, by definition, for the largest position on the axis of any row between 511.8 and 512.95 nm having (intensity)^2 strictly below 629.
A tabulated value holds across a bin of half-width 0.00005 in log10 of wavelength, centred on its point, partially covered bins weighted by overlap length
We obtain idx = 512.891 nm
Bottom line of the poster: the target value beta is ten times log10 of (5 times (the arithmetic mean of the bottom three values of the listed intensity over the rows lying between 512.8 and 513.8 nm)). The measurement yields 20.8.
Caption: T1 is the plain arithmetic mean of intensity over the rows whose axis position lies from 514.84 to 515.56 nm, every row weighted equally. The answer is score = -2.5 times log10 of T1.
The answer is -3.42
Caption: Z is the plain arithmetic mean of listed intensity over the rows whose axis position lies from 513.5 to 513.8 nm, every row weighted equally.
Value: 29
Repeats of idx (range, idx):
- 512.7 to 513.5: 513.363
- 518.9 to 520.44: 520.385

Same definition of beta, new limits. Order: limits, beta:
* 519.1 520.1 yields 21.0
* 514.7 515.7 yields 20.6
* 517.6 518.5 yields 17.2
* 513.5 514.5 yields 20.8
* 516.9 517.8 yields 18.0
